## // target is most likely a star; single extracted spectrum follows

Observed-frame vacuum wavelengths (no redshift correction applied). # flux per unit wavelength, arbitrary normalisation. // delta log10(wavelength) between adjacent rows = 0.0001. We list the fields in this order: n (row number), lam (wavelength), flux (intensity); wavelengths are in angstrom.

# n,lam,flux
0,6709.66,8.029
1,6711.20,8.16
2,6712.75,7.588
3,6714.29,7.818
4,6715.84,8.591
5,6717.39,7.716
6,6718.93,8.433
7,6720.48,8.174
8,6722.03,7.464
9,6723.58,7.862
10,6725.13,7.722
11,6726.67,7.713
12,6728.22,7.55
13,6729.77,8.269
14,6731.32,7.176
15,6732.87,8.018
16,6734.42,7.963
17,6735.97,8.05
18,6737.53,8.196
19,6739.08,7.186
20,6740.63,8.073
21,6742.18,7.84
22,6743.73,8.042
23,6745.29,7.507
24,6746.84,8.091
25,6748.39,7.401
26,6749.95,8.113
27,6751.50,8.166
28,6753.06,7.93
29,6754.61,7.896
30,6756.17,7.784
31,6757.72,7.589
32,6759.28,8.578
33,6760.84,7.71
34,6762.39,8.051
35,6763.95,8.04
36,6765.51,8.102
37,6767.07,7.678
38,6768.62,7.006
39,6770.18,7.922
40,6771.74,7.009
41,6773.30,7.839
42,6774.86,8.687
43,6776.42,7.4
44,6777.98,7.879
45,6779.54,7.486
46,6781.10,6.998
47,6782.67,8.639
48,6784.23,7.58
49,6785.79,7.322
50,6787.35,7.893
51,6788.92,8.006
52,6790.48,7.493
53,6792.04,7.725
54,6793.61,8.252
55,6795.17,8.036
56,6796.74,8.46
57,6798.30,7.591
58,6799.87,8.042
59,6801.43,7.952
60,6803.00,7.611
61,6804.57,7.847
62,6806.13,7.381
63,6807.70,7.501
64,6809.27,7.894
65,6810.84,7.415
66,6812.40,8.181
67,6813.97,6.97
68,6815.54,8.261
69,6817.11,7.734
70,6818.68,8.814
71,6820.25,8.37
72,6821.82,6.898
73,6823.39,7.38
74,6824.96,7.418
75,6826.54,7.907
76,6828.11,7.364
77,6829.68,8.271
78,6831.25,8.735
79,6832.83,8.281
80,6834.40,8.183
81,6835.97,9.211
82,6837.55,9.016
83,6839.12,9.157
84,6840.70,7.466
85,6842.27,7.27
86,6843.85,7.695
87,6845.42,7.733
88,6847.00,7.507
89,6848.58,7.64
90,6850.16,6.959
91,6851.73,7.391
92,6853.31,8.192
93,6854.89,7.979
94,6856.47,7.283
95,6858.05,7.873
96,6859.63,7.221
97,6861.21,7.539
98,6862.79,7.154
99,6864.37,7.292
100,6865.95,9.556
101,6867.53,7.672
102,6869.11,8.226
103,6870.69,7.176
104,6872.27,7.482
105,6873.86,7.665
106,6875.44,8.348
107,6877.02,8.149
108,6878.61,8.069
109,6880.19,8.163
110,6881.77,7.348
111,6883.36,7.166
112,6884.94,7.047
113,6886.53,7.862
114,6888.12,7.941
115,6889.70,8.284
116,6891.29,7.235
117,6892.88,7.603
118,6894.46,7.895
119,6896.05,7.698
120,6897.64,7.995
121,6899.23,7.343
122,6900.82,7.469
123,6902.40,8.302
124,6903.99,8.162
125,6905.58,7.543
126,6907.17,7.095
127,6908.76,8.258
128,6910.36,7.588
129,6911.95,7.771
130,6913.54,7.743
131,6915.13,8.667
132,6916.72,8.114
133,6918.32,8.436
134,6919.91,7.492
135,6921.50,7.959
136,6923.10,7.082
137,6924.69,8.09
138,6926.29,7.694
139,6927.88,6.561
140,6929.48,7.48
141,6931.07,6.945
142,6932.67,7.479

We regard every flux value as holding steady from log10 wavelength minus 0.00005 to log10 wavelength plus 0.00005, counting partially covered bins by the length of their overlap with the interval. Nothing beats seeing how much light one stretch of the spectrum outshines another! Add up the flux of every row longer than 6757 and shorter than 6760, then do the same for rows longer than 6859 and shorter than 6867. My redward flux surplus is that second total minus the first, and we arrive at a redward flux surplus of 23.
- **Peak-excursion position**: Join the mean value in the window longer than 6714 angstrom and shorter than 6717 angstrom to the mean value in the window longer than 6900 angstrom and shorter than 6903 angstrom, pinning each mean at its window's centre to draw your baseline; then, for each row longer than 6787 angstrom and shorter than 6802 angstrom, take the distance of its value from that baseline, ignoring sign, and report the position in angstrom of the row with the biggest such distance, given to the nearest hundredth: 6790.48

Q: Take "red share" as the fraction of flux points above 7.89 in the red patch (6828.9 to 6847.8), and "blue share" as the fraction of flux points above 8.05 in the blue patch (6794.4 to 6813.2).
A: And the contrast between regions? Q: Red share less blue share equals 0.42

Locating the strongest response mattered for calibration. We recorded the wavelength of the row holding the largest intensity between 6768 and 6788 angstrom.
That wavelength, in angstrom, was 6774.86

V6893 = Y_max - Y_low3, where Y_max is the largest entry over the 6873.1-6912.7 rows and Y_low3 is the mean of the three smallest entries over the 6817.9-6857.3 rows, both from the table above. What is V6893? 1.31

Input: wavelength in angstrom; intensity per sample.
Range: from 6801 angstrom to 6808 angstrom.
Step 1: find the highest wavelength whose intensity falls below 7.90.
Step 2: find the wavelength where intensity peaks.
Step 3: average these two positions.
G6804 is 6804.6 angstrom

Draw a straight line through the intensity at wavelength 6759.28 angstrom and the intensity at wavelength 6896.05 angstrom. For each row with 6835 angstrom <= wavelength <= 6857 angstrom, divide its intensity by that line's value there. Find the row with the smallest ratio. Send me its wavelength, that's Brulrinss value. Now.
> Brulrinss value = 6850.16 angstrom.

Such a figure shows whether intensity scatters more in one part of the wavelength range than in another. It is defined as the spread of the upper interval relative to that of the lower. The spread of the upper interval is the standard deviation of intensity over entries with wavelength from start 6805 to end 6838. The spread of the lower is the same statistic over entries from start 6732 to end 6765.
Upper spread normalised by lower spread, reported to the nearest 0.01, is 2.13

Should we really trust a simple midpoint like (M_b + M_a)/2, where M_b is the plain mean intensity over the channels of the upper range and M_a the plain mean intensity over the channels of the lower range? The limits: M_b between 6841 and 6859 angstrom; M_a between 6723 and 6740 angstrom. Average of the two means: 7.69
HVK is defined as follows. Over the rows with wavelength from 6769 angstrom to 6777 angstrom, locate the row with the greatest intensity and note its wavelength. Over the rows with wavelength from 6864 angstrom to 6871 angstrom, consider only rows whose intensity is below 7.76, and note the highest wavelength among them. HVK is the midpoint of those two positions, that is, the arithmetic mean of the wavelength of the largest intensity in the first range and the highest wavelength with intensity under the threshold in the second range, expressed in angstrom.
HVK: 6822.8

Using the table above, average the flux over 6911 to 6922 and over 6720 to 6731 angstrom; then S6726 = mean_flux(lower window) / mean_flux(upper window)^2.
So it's 0.121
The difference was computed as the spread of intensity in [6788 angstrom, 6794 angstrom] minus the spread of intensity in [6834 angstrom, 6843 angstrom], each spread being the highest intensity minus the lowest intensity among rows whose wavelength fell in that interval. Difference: -1.2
